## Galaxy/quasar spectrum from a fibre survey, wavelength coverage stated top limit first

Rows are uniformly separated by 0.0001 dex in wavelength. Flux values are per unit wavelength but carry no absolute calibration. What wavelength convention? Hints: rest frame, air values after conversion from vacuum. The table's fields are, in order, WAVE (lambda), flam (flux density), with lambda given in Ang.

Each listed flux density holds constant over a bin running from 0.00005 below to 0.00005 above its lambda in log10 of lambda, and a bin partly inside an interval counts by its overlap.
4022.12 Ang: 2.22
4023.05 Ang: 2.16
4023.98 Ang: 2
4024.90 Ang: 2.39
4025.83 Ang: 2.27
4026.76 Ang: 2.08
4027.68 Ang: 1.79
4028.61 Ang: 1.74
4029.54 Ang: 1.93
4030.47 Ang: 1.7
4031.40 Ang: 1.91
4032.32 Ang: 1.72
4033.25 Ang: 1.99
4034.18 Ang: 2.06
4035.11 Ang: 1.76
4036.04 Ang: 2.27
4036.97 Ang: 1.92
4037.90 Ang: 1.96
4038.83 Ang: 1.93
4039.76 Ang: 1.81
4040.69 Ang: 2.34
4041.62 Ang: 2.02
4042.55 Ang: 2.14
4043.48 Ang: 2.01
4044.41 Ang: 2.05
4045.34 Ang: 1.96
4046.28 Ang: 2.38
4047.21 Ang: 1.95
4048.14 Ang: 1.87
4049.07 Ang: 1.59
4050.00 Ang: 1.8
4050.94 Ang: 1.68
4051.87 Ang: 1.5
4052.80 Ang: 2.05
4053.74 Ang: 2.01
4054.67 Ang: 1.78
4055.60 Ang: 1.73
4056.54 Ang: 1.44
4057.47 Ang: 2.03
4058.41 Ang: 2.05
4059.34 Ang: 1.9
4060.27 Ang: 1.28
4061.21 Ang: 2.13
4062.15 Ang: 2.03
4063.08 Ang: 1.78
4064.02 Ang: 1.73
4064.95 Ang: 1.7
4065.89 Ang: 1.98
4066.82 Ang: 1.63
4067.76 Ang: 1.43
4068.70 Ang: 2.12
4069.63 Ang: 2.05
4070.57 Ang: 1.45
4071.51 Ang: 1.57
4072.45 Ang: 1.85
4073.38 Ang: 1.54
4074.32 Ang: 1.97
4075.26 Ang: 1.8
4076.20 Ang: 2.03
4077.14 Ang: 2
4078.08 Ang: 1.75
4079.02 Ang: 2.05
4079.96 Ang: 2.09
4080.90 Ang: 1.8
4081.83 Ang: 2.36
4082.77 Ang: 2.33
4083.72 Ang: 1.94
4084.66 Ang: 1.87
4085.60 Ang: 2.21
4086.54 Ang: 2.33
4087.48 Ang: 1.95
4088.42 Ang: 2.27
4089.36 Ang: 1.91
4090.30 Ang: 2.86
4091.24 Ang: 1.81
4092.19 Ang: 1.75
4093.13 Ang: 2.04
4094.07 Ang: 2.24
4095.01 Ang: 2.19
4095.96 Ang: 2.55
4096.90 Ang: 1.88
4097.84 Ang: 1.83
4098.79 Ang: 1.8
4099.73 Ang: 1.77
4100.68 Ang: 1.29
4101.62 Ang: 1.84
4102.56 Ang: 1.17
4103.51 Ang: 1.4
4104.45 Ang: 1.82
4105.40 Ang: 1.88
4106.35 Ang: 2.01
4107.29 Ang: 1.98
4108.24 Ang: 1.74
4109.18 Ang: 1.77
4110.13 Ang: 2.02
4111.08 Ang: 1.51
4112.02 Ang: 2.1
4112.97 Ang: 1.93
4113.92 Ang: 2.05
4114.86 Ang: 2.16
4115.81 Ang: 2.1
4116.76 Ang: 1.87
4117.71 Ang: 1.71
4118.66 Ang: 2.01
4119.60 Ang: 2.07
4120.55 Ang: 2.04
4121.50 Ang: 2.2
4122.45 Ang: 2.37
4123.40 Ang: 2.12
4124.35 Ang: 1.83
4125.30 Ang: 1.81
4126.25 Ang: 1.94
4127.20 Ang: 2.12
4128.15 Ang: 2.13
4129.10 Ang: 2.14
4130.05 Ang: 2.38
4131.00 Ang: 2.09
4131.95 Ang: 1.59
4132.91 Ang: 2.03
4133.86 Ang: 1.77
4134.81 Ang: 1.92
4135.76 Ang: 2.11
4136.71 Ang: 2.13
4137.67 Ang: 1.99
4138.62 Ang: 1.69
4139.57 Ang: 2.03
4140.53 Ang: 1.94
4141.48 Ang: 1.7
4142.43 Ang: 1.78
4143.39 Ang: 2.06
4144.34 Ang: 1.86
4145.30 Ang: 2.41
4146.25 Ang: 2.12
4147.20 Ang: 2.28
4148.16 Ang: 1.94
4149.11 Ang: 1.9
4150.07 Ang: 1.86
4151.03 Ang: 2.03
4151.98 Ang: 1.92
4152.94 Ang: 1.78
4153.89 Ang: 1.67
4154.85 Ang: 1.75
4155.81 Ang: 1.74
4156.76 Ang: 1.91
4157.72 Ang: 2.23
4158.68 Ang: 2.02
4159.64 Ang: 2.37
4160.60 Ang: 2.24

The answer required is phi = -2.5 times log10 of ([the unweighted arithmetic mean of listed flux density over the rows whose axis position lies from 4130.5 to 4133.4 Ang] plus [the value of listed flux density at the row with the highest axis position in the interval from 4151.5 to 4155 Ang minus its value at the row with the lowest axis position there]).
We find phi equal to -0.60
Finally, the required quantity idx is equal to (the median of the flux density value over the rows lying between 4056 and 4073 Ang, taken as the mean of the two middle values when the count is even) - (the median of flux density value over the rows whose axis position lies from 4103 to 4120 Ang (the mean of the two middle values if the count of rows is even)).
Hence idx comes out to -0.14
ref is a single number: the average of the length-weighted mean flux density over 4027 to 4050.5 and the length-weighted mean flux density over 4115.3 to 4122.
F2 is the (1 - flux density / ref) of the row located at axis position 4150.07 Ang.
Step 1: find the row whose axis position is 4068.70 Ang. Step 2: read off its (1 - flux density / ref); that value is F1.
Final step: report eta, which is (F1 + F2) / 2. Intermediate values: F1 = -0.07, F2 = 0.06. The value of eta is -0.009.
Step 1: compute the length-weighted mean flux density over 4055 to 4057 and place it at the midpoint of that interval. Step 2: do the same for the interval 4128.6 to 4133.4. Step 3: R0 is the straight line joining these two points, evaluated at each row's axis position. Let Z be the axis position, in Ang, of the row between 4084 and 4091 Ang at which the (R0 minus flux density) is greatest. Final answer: 4084.66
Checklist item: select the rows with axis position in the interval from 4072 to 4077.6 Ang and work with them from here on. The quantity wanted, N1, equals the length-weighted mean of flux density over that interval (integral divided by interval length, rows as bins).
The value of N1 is 1.87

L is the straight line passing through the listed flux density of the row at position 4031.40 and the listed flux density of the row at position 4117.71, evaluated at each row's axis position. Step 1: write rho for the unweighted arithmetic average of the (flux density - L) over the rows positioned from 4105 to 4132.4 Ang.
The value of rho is 0.28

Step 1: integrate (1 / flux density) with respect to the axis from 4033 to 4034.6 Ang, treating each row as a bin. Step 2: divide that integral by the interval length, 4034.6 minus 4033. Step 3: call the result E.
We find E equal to 0.49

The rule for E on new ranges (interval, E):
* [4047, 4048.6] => 0.53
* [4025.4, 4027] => 0.46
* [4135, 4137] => 0.48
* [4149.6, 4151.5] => 0.51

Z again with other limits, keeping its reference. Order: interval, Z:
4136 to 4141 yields 4138.62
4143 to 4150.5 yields 4150.07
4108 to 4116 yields 4111.08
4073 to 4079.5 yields 4073.38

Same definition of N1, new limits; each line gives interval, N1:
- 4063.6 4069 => 1.75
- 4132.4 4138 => 1.99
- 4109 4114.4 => 1.90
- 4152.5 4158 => 1.83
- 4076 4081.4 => 1.95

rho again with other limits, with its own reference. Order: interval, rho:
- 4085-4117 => 0.19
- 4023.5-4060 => 0.05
